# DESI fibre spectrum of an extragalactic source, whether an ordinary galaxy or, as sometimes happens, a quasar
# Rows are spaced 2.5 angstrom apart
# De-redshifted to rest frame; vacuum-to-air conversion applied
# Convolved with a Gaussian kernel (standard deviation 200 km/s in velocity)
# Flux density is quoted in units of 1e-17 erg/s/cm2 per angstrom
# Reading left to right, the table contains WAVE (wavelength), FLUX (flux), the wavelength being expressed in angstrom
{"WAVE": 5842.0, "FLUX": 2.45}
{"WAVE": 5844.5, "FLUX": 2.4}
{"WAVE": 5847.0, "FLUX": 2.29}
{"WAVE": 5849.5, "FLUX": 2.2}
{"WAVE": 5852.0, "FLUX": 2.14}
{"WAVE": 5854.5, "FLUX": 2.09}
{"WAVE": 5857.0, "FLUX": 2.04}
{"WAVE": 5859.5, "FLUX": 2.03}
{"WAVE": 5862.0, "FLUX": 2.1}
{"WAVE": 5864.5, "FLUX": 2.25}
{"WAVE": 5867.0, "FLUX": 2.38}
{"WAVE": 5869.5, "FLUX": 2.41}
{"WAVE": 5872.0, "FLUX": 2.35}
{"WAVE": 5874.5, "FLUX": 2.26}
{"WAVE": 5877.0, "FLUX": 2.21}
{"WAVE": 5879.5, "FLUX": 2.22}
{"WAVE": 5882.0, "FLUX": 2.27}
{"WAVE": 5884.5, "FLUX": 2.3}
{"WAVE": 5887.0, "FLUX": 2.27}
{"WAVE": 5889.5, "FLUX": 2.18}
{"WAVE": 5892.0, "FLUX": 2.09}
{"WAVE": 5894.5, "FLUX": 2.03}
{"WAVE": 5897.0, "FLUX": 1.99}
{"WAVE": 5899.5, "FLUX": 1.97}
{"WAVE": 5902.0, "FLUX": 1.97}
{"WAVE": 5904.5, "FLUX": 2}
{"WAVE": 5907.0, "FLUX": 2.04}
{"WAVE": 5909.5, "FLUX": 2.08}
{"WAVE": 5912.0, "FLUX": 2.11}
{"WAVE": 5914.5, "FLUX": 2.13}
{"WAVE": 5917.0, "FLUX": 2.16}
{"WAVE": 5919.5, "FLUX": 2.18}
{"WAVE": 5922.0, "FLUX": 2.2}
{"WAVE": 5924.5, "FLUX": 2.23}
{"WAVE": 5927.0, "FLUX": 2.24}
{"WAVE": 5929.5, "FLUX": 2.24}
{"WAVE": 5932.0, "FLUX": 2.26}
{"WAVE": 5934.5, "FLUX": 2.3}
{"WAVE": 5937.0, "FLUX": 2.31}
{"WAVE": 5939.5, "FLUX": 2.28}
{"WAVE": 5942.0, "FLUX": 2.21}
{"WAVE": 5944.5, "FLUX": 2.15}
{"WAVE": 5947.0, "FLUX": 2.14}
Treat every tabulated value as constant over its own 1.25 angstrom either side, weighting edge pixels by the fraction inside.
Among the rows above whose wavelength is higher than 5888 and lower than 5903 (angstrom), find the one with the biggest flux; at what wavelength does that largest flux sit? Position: 5889.5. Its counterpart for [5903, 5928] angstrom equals 5927.0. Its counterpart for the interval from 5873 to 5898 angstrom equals 5884.5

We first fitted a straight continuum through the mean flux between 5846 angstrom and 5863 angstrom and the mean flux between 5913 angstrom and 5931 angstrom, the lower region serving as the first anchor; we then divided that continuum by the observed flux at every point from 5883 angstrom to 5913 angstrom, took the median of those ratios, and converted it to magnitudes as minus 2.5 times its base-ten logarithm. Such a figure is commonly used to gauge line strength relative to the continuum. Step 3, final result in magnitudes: -0.06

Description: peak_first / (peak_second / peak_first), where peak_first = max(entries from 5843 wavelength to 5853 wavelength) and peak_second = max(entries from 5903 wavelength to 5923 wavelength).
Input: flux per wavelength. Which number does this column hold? 2.62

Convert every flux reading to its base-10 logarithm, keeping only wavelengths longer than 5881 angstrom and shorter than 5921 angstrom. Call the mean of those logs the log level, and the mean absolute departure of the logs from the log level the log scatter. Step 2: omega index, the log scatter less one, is -0.982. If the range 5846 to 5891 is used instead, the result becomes -0.983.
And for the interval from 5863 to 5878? -0.987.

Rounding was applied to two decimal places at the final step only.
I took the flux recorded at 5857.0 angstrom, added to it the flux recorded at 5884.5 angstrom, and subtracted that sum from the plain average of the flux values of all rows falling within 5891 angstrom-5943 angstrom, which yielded -2.20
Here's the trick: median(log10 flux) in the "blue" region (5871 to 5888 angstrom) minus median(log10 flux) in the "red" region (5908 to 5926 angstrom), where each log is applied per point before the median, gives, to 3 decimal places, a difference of 0.022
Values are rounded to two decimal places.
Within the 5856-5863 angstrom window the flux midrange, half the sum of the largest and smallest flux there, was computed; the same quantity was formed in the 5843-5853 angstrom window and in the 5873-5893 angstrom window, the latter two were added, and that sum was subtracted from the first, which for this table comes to -2.40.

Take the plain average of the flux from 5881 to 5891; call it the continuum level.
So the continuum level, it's 2.25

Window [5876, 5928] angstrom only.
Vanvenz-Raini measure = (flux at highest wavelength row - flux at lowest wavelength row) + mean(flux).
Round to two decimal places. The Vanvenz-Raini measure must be 2.17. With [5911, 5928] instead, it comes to 2.31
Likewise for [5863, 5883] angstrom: 2.31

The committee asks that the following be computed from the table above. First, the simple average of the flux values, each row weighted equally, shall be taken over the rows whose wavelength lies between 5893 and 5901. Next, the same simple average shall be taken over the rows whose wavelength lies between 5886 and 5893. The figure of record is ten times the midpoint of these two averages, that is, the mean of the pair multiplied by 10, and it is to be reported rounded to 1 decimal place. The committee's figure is 20.9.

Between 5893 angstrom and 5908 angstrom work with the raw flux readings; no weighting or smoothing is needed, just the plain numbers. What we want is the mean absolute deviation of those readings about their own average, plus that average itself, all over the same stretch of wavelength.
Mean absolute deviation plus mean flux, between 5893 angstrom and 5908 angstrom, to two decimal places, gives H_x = 2.02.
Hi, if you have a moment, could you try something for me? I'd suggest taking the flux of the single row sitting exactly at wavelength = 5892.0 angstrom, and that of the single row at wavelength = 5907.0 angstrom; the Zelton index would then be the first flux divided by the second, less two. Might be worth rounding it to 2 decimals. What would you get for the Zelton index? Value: -0.98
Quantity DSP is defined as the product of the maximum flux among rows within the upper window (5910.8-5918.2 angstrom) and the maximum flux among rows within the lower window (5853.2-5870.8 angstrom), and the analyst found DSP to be 5.21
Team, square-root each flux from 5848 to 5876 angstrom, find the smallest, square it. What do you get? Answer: 2.03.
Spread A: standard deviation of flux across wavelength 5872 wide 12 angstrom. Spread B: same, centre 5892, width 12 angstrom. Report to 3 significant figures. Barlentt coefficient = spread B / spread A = 1.35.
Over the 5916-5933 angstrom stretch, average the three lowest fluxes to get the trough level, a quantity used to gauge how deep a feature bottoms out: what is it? 2.18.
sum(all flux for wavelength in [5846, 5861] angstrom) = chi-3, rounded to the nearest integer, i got 13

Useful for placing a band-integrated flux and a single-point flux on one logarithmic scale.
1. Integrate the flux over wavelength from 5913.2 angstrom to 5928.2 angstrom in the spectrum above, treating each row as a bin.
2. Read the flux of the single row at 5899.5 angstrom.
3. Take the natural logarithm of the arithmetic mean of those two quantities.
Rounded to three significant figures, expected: 2.86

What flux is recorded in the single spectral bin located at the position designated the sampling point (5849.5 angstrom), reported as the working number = 2.2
